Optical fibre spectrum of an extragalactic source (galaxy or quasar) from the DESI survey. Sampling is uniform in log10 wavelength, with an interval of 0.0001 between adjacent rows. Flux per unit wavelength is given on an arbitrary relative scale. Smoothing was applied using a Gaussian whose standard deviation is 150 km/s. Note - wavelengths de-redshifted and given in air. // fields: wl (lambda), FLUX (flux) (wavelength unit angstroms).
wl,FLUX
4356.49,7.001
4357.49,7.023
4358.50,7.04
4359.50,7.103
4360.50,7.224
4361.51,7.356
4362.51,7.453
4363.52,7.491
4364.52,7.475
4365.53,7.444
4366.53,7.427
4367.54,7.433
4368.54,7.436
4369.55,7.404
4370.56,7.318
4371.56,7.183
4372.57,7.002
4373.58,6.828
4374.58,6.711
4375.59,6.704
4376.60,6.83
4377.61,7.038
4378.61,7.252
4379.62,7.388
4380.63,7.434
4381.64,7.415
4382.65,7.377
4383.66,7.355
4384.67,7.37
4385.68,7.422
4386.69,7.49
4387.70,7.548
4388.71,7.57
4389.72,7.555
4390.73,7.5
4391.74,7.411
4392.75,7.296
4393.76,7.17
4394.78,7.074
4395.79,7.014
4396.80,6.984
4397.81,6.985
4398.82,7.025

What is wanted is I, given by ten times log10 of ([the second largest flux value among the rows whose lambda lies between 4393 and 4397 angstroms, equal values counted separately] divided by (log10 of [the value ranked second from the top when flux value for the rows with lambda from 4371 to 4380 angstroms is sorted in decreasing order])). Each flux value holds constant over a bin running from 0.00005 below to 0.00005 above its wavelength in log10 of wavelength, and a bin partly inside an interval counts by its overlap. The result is 9.15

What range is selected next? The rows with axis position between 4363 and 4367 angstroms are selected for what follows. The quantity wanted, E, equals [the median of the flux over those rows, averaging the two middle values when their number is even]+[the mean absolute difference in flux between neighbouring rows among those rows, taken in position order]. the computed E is 7.5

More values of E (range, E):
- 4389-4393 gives 7.5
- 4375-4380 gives 7.2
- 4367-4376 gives 7.3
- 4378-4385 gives 7.4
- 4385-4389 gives 7.6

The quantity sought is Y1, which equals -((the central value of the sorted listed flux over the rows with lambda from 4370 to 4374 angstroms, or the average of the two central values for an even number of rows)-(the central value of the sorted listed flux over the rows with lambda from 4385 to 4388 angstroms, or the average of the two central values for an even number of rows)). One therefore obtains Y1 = 0.4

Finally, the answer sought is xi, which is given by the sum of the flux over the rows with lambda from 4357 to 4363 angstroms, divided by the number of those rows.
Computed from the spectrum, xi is 7.20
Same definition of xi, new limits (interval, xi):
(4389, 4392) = 7.49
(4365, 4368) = 7.43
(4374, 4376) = 6.71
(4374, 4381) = 7.05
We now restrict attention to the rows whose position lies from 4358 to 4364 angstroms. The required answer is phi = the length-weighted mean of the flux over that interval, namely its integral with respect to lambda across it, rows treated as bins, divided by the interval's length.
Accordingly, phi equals 7.28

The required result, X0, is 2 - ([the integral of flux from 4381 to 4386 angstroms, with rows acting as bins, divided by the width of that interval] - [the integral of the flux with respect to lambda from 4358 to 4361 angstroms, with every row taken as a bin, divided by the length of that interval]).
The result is 1.76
